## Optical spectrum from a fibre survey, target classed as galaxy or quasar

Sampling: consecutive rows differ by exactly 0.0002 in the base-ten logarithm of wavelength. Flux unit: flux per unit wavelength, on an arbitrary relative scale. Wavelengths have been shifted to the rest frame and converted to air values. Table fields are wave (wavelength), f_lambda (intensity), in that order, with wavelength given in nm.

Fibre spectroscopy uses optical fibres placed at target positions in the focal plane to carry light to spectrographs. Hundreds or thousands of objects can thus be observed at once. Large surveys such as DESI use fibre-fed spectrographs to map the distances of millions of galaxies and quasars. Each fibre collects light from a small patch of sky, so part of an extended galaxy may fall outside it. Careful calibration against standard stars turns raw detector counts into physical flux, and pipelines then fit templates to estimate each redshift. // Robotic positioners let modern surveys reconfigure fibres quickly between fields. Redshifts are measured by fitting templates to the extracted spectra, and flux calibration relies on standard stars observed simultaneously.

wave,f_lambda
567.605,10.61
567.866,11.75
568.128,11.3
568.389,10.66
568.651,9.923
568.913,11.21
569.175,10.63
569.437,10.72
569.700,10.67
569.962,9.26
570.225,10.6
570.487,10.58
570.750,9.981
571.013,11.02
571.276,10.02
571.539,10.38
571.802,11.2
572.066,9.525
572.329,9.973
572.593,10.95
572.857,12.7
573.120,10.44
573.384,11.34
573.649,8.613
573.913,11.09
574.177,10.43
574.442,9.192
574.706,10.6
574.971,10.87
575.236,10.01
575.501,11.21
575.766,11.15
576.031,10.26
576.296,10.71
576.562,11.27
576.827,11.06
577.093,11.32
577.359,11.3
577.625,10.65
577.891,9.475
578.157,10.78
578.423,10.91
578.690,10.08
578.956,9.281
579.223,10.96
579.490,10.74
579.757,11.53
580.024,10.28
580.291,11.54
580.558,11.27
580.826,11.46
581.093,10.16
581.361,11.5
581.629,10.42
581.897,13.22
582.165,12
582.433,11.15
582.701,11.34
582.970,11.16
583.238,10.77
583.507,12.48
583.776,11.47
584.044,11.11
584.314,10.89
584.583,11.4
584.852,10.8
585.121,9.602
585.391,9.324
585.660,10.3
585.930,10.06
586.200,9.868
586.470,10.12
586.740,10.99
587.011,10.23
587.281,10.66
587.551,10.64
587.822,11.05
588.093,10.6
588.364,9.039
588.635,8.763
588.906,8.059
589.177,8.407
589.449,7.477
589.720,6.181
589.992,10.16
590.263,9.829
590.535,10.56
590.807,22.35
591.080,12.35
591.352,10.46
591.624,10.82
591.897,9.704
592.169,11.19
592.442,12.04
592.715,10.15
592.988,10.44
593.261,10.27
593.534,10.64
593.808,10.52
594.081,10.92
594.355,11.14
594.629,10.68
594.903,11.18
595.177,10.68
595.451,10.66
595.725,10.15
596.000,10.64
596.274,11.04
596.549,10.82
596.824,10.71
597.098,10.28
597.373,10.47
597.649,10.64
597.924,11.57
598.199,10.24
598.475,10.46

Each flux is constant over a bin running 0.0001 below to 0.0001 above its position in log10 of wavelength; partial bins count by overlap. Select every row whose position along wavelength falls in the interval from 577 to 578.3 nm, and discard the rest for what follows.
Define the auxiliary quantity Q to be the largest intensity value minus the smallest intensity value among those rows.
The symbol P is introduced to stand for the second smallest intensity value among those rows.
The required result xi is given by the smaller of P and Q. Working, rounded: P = 10.65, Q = 1.8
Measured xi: 1.8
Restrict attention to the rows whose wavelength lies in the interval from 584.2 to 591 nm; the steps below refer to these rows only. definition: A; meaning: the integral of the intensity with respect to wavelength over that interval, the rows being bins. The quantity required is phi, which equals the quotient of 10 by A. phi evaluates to 0.143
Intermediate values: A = 70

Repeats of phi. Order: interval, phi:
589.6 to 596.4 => 0.134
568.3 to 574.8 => 0.147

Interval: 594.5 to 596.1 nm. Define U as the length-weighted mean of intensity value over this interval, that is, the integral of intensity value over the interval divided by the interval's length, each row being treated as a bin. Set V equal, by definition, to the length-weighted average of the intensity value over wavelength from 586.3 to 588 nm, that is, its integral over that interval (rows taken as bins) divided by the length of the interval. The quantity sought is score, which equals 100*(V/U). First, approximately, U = 10.7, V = 10.6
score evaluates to 99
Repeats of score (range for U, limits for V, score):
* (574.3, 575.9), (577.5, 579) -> 98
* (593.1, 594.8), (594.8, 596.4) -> 100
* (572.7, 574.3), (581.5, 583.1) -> 107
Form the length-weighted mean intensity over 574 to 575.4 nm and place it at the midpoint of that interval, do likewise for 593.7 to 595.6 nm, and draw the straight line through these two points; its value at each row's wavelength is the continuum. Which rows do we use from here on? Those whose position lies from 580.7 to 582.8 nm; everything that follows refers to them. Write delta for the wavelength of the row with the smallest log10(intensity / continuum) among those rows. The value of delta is 581.093 nm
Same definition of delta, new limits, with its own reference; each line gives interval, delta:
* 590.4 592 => 591.897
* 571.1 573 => 572.066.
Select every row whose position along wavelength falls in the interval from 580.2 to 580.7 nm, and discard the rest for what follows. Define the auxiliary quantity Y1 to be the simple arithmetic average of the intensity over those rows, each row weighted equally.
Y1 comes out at 11.4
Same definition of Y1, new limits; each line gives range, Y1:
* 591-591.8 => 11.2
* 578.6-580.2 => 10.5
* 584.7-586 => 10.0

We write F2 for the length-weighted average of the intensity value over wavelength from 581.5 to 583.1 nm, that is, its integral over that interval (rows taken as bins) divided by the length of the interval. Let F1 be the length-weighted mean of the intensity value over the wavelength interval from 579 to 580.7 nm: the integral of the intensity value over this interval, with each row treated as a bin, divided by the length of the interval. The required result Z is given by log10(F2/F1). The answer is 0.023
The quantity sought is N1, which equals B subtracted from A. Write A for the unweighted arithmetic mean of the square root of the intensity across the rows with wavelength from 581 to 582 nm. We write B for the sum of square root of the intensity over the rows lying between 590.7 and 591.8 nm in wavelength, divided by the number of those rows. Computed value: -0.33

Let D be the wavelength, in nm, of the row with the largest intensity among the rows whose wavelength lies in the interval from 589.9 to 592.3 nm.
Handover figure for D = 590.807 nm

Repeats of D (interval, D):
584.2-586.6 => 584.583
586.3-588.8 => 587.822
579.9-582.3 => 581.897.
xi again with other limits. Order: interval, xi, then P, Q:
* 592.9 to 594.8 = 0.9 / 10.44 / 0.9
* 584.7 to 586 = 1.5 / 9.602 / 1.5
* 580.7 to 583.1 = 3.1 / 10.42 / 3.1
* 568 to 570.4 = 2.0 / 9.923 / 2.0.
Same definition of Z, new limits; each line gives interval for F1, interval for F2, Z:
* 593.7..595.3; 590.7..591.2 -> 0.199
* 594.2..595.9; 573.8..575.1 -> -0.013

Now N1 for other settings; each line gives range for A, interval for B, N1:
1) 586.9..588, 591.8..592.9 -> -0.02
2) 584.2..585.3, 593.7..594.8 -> -0.02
